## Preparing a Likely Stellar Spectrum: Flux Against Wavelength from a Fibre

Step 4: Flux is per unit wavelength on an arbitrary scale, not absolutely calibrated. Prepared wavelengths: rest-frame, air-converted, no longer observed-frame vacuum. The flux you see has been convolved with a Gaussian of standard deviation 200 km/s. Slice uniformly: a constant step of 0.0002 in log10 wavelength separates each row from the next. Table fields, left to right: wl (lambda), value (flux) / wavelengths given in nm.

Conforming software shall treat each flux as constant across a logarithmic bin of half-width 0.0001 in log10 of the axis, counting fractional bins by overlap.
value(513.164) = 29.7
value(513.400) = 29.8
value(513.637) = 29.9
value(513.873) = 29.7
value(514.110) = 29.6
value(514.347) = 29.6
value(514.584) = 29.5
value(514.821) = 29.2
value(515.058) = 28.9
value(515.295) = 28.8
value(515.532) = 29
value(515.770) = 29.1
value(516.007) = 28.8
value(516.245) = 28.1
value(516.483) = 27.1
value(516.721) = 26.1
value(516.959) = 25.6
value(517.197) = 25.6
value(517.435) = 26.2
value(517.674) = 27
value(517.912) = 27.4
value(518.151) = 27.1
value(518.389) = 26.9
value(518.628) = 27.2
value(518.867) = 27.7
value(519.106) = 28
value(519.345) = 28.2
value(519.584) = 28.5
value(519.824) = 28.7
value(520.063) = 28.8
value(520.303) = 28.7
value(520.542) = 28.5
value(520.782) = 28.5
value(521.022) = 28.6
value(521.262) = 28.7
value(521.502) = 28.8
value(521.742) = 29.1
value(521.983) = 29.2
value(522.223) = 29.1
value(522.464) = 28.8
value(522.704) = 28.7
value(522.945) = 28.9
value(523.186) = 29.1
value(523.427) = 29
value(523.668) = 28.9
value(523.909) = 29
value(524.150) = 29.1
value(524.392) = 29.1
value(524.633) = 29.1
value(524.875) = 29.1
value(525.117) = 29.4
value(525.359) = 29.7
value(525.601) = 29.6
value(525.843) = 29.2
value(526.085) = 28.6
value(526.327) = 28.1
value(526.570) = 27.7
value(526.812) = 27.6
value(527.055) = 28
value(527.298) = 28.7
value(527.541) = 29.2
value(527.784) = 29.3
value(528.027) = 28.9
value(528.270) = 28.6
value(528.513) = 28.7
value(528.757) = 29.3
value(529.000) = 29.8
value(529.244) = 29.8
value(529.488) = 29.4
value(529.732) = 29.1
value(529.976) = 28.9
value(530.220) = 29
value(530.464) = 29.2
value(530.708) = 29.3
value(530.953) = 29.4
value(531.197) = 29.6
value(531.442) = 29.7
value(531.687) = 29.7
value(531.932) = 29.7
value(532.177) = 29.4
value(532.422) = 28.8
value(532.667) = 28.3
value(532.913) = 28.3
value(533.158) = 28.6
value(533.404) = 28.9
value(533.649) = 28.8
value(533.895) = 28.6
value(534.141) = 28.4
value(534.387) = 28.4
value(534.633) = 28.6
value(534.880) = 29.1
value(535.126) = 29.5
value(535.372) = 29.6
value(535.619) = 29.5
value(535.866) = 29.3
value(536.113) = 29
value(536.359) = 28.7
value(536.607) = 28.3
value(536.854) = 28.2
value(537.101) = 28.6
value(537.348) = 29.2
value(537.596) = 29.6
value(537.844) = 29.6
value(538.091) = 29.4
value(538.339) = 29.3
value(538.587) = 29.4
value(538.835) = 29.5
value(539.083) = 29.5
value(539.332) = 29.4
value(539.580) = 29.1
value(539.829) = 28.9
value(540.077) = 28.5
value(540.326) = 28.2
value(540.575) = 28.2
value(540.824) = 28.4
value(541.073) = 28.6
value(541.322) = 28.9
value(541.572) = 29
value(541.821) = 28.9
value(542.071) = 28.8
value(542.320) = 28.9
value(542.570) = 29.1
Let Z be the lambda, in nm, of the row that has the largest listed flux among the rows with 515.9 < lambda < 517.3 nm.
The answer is 516.007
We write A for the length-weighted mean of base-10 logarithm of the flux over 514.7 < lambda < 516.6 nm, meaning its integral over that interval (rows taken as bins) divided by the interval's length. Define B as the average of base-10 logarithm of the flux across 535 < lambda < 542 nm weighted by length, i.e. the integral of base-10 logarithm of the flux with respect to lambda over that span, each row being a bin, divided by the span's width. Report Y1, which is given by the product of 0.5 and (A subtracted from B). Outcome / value 0.0028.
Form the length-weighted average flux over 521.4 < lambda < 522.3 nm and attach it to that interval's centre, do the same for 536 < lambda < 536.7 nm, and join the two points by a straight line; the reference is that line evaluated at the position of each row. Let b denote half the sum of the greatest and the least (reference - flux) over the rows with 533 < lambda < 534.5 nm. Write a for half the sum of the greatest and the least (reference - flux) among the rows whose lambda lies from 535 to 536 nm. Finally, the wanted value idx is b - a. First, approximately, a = -0.75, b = 0.09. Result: 0.8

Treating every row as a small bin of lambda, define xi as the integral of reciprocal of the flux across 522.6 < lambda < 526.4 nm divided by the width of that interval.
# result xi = 0.0344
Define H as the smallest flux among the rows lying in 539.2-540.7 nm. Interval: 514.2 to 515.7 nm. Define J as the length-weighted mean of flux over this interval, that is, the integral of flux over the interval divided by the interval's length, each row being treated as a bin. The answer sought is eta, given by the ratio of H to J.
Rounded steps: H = 28.2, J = 29.17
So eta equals 0.967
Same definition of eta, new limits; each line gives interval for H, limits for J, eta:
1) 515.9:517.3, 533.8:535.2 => 0.891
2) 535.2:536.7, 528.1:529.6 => 0.967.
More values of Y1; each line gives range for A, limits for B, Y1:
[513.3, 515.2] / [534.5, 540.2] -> -0.0029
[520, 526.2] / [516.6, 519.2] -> -0.0171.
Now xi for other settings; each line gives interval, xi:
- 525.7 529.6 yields 0.0347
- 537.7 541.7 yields 0.0345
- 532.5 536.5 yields 0.0347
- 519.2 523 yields 0.0348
